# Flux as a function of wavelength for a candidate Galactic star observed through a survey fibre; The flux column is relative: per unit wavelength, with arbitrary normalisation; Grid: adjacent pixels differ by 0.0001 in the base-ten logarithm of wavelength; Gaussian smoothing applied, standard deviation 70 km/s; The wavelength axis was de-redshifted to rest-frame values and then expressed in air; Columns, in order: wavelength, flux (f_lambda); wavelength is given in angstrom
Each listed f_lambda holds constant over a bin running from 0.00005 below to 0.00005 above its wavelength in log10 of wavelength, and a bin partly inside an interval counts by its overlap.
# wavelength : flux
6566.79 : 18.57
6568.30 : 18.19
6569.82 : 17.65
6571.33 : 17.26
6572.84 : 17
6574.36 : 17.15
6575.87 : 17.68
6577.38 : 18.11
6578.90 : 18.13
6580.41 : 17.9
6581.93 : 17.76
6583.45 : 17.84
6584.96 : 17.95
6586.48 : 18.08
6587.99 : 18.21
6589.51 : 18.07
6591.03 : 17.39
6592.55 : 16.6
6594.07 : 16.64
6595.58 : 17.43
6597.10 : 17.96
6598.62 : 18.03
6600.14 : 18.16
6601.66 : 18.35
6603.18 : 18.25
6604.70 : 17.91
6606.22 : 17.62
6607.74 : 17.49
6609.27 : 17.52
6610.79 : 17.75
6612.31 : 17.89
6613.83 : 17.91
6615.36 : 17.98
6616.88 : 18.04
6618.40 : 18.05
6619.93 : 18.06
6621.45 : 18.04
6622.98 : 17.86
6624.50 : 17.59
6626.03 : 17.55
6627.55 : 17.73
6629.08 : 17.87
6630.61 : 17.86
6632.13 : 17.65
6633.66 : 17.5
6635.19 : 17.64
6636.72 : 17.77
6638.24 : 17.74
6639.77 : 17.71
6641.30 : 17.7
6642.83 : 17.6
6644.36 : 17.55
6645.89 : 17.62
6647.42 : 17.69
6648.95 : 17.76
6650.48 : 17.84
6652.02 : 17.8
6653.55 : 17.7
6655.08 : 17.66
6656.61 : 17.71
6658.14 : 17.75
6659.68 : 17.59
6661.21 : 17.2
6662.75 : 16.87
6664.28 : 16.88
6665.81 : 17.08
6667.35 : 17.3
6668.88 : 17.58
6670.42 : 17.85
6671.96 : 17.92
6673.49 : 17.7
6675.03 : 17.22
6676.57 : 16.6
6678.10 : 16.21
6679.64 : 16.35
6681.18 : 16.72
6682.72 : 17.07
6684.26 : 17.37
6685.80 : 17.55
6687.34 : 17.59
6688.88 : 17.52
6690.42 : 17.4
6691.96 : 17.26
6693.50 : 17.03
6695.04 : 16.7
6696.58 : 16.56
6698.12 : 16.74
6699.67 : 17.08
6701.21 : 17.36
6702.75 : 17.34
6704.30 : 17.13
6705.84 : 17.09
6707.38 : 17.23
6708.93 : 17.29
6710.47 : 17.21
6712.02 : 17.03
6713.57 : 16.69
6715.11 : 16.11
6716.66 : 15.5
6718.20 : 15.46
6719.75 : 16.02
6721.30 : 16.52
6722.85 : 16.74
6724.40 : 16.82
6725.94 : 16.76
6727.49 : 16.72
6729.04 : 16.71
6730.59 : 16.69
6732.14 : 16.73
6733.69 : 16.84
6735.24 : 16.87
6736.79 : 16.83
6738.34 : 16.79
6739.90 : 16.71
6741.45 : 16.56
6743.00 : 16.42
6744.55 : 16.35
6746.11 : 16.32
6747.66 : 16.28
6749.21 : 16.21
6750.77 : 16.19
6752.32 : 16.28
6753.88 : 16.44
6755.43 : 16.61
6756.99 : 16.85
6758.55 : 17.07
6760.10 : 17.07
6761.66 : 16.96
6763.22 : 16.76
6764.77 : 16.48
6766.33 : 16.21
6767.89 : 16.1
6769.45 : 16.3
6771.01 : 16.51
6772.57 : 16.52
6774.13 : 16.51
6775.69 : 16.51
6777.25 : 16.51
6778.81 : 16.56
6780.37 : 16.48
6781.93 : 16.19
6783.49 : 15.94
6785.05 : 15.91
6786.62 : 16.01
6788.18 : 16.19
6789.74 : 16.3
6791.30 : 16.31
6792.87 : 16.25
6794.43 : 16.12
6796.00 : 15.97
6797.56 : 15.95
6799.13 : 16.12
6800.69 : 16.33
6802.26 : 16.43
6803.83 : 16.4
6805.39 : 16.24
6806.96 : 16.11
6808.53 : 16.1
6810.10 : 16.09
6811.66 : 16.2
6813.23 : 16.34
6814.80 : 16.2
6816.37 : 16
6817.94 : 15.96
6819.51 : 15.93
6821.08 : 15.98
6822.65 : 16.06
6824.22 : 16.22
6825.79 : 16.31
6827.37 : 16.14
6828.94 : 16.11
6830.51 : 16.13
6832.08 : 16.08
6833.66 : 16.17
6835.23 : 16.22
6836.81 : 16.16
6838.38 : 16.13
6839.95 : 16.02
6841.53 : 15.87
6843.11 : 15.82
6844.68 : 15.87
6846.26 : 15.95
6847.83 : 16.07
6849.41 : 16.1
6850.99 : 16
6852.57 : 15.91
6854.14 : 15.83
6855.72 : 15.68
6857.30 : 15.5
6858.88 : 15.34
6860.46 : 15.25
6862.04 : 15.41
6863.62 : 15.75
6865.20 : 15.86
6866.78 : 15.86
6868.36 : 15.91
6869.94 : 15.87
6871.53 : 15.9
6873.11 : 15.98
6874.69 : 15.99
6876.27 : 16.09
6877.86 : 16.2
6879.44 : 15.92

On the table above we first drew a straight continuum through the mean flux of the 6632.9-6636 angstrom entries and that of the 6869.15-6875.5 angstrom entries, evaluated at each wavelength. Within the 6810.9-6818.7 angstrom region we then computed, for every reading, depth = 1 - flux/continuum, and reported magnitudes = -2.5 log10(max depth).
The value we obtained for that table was 4.2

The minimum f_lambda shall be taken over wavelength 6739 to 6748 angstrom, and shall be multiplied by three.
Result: 48.8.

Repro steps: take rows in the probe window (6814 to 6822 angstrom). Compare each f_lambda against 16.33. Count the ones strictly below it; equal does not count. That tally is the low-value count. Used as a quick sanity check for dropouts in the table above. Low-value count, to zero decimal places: 5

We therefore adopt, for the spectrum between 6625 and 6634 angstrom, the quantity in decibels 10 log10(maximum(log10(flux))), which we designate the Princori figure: 0.98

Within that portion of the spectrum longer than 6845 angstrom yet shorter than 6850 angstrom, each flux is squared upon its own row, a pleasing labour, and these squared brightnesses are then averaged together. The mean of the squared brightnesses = 257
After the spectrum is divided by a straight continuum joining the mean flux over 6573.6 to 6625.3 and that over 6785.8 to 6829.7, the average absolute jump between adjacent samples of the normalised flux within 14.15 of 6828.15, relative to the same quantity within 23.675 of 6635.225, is 1.1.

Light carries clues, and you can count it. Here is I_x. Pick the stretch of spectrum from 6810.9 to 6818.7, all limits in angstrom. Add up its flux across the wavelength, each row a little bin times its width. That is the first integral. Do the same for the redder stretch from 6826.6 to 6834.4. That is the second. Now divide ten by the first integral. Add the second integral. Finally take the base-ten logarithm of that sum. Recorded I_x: 2.10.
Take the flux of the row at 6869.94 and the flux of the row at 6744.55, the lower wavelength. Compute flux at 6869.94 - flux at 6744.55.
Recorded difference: -0.5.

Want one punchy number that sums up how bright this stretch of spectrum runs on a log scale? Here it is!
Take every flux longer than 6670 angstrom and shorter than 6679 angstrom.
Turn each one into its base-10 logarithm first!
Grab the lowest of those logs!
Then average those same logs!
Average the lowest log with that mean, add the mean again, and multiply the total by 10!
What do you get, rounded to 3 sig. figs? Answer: 24.6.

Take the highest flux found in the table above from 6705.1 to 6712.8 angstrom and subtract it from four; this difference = -13.3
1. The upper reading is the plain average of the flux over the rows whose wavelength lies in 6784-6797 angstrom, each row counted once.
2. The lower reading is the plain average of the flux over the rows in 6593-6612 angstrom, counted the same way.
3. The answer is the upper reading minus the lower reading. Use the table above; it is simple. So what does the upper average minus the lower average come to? -1.6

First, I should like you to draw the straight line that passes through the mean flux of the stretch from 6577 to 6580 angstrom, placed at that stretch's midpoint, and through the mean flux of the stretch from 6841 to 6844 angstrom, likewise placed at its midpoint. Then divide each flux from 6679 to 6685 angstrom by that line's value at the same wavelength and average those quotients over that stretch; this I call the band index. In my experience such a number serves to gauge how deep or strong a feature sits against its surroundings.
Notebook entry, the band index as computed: 0.980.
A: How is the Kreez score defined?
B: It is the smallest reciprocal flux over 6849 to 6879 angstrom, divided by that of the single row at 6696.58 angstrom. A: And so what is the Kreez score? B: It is 1.02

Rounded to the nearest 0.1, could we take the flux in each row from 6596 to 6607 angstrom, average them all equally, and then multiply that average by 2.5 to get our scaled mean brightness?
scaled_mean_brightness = 45.1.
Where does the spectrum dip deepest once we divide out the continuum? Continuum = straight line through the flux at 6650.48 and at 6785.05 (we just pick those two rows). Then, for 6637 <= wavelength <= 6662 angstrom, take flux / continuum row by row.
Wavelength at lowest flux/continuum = 6661.21 angstrom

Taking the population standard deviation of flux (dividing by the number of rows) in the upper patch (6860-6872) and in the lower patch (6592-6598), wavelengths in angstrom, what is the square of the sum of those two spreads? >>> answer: 0.650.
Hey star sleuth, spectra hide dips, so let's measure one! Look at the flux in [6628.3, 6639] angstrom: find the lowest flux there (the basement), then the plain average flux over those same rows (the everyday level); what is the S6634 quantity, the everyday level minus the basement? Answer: 0.22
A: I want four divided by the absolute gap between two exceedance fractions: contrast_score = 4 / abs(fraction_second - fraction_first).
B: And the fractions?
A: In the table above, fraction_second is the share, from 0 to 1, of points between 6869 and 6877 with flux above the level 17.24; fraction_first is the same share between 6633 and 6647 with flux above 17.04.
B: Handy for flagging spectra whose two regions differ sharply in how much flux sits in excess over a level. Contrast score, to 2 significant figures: 4.0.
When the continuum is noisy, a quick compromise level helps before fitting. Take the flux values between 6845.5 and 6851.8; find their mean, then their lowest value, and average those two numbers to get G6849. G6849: 16.0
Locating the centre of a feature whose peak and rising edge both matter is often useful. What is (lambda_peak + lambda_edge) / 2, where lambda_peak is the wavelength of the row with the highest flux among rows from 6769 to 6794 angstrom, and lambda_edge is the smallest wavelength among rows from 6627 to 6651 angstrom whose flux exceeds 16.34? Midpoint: 6703.2 angstrom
